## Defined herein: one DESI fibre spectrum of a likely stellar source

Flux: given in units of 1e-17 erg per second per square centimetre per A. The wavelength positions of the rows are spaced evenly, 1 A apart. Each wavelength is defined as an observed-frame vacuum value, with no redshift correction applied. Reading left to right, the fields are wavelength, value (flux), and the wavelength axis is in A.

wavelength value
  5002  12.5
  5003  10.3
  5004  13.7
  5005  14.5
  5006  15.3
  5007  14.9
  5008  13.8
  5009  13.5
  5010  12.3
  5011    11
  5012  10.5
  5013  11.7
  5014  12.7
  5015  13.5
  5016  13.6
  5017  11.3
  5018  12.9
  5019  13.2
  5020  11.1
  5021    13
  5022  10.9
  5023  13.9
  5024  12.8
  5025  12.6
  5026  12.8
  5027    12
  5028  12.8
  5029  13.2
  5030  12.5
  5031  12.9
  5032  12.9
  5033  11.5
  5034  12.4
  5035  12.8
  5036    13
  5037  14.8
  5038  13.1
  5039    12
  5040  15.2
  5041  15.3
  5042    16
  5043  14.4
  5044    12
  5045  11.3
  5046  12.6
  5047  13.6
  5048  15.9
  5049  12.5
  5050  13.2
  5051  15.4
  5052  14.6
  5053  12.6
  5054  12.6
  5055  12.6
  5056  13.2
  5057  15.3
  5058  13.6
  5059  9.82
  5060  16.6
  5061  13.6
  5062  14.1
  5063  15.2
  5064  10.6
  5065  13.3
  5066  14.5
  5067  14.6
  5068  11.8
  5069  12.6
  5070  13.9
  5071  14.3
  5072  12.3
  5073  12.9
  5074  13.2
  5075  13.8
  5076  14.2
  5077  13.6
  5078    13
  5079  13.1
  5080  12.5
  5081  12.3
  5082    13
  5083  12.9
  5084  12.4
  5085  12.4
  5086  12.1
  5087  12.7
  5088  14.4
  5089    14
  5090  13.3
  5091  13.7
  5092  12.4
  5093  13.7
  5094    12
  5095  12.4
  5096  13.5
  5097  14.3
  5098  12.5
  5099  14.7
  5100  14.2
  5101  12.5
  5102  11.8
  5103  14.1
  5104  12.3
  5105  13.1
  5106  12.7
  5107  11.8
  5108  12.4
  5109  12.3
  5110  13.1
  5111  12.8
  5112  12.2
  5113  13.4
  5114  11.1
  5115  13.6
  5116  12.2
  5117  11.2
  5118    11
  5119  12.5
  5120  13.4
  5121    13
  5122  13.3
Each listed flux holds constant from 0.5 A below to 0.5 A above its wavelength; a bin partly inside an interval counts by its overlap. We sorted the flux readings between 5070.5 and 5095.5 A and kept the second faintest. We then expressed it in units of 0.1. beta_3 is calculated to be 121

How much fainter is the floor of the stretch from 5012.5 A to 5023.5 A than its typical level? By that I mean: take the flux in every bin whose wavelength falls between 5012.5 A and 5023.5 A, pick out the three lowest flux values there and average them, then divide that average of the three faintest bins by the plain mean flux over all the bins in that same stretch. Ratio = 0.89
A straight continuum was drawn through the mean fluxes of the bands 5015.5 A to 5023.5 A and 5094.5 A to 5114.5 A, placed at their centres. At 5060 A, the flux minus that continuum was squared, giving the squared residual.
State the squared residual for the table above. 15.5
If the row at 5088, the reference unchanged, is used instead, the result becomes 2.6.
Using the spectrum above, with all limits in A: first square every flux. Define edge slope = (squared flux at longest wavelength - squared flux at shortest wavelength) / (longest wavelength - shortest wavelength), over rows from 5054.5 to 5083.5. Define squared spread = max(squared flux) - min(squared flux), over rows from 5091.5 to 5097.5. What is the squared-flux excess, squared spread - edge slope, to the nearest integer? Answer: 60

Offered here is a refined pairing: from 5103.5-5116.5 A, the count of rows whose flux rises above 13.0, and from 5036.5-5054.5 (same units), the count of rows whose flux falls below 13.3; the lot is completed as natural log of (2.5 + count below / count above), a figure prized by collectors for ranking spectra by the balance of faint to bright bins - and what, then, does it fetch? 1.56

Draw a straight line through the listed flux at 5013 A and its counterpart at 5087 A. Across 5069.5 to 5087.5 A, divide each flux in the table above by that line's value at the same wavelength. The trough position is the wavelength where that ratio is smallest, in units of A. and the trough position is 5086 A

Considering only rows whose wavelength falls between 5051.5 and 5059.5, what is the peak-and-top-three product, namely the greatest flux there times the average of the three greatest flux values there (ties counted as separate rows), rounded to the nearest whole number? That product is 222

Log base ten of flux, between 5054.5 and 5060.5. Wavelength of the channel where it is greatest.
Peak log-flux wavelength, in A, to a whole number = 5060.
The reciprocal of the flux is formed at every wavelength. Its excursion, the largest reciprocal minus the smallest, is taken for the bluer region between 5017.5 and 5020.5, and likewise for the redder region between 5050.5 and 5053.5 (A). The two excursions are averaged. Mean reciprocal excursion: 0.014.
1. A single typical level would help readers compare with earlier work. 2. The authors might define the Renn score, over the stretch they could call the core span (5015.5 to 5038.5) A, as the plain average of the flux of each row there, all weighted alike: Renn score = 12.7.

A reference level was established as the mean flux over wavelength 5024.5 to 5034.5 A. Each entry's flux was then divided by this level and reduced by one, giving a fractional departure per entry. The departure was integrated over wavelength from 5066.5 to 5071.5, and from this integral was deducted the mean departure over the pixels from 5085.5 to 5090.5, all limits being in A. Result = 0.29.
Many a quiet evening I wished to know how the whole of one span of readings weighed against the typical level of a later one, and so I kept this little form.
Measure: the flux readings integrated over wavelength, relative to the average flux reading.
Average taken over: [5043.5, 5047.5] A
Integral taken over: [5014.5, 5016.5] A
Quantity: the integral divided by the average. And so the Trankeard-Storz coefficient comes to 2.2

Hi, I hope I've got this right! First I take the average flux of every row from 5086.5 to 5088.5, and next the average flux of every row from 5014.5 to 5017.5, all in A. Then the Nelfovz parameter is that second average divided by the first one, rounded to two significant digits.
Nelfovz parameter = 0.94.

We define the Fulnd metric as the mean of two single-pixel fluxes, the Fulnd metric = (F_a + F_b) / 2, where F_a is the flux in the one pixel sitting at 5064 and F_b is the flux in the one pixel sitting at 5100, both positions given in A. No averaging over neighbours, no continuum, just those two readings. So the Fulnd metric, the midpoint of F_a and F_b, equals 12.4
